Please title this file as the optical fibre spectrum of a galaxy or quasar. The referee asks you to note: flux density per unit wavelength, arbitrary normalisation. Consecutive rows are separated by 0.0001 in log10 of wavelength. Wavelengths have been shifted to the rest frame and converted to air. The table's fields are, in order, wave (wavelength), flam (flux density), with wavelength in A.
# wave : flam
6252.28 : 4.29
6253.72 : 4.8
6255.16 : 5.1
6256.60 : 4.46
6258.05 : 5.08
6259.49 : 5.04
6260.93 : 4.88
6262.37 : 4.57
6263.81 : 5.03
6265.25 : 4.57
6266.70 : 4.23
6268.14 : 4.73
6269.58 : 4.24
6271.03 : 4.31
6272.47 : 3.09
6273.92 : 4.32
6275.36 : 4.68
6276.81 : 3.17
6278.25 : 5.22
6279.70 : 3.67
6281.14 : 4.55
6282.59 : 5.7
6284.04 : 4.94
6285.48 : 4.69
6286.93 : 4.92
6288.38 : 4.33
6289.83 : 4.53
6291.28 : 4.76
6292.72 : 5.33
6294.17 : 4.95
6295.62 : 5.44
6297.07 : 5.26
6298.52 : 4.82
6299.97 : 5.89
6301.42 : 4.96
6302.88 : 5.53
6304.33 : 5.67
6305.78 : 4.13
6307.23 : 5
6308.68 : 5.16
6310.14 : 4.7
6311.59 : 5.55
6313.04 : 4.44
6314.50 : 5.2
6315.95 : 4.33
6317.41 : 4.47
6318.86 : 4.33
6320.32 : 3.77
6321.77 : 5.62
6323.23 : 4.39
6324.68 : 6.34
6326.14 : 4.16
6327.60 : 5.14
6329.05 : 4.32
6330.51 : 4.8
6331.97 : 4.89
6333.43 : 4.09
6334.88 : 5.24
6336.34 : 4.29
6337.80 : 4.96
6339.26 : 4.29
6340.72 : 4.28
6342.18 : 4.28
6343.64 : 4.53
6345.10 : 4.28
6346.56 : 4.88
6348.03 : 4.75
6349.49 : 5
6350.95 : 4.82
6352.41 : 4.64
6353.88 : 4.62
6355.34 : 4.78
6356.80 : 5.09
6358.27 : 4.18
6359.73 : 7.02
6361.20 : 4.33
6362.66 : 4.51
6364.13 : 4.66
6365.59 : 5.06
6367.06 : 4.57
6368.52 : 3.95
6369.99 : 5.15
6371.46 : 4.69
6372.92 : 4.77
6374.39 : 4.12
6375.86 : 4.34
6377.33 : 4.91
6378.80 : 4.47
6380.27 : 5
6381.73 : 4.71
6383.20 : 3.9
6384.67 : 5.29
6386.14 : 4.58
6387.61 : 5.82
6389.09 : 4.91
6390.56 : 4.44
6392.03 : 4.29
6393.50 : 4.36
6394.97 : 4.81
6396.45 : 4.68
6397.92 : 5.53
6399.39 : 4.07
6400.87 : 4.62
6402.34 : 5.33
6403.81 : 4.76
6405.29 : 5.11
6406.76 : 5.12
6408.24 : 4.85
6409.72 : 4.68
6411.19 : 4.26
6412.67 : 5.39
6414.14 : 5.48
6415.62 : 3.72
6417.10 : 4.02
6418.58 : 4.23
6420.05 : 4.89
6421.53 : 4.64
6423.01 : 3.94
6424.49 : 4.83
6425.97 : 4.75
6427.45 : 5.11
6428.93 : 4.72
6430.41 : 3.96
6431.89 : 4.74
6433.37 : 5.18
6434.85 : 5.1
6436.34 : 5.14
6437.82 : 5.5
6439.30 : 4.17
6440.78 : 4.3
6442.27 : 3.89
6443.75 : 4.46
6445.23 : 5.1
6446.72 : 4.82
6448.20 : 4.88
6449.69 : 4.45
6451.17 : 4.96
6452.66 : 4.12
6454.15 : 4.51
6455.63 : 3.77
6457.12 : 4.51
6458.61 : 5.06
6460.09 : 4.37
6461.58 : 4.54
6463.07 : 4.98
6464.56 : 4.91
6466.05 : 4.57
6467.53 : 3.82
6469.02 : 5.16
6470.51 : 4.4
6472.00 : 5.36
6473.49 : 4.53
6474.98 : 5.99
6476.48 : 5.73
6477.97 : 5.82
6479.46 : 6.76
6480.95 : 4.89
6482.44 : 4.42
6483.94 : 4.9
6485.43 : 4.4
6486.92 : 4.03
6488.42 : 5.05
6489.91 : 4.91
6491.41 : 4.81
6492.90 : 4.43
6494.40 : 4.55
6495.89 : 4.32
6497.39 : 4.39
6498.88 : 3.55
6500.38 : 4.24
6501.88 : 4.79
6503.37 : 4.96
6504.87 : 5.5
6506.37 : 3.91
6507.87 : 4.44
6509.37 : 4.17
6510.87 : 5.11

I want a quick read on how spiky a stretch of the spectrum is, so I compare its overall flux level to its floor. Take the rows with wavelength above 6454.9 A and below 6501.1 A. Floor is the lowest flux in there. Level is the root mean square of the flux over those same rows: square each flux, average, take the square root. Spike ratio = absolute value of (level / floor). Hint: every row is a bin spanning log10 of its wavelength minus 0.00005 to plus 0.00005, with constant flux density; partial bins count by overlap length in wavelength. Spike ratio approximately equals 1.35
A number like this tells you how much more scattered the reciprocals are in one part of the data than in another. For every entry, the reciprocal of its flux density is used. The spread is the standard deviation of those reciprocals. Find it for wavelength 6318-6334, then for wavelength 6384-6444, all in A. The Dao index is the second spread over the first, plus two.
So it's 2.8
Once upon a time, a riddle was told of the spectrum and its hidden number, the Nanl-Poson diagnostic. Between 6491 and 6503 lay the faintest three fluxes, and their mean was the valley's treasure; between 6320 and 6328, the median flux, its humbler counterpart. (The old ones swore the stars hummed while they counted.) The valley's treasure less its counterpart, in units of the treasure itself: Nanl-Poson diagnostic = -0.18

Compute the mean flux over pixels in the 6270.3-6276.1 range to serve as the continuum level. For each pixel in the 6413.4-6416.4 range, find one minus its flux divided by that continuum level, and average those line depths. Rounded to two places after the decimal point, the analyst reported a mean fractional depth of -0.12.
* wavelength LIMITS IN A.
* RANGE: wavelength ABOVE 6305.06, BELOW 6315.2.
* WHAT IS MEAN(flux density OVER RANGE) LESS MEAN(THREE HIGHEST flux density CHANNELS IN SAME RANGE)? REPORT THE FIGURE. -0.42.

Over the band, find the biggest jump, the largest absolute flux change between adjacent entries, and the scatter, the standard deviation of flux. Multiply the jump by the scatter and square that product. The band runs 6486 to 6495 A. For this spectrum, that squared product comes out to 0.1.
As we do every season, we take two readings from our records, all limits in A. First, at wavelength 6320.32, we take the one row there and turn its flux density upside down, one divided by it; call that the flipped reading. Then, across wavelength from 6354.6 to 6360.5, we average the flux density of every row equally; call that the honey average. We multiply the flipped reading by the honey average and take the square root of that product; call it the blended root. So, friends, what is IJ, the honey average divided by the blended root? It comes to 4.5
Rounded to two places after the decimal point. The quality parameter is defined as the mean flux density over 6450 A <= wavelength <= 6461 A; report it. 4.47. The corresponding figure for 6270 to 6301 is 4.69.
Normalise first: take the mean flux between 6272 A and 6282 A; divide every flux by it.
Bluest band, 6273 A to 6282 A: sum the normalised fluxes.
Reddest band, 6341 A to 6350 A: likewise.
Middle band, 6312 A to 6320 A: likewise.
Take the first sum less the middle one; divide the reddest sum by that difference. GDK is 10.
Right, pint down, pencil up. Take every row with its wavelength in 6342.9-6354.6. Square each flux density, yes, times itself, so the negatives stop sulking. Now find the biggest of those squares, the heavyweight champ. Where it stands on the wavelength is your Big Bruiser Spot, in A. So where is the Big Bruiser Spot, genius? 6349.49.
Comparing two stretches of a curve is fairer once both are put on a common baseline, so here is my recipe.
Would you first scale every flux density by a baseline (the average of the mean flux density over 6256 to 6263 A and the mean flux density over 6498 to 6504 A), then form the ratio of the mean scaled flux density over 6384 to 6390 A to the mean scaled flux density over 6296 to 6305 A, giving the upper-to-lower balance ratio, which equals 0.96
